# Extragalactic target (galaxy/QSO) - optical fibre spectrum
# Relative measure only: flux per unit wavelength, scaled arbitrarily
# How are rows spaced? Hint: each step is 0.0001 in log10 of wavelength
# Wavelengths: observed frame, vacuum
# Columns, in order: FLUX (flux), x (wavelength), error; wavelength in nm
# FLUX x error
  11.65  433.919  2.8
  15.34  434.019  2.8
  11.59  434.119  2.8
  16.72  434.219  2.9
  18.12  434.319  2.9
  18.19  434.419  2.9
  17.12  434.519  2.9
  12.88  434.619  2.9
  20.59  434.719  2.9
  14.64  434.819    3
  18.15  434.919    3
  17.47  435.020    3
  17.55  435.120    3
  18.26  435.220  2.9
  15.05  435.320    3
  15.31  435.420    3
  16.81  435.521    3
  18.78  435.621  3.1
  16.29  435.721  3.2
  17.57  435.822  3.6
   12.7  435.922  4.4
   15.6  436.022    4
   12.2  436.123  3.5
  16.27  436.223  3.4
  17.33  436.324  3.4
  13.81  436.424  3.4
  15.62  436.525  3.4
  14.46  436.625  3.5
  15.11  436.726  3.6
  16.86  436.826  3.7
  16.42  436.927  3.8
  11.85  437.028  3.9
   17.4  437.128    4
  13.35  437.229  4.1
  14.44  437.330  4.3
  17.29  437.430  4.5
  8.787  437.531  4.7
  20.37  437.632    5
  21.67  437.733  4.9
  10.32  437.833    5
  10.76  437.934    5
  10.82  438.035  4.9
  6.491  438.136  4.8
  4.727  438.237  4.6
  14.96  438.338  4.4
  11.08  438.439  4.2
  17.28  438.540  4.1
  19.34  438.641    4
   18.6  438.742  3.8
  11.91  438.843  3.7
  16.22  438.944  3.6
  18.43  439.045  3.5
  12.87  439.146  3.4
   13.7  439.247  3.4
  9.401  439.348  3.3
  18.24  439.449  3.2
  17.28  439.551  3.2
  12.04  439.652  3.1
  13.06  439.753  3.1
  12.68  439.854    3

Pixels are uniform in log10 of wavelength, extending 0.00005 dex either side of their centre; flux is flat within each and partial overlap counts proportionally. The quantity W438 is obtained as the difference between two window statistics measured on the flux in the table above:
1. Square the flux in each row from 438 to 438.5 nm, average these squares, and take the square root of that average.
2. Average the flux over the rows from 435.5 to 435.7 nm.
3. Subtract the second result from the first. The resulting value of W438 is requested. -7.5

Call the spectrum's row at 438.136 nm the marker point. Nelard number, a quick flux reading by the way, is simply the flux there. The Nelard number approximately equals 6.491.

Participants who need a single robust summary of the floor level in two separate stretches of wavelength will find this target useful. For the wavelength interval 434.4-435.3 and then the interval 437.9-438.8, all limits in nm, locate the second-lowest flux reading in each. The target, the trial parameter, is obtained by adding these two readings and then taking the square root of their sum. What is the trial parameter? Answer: 4.6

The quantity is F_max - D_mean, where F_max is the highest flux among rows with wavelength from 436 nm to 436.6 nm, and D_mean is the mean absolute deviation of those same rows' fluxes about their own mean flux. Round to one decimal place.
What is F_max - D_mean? 15.9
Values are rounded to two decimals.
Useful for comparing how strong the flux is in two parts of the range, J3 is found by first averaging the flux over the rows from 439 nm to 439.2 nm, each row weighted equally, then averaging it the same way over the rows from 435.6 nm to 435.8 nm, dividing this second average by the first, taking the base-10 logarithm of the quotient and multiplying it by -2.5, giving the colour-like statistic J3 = -0.12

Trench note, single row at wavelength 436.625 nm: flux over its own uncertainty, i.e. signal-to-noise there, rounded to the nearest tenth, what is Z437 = 4.1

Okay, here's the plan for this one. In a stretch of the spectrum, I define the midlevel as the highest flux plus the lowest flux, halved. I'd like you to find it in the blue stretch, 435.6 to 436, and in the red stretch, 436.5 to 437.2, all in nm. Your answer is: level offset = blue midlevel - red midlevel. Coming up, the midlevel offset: 1.1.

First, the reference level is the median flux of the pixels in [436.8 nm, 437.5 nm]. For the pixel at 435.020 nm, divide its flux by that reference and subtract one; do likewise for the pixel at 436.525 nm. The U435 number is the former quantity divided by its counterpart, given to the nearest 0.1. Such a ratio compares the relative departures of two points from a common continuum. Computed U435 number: -1.3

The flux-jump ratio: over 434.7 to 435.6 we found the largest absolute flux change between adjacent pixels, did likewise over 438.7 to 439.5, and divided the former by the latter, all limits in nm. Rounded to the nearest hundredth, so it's 0.67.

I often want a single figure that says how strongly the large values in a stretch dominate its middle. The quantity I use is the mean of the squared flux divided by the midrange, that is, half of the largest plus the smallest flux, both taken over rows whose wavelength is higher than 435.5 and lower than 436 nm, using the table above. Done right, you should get 17.4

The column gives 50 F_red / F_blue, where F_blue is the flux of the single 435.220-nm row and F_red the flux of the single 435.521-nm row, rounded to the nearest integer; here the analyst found 46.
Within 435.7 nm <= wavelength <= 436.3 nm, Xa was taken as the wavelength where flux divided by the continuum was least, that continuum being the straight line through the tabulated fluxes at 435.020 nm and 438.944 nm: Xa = 436.123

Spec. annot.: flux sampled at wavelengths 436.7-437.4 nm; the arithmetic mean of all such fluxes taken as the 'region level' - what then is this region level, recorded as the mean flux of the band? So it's 15.1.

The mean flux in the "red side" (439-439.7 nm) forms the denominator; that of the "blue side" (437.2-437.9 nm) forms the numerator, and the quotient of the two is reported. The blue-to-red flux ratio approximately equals 1.04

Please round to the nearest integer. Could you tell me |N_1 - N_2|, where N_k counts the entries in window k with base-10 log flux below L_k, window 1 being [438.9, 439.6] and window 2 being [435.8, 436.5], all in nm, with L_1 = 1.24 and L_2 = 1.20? 1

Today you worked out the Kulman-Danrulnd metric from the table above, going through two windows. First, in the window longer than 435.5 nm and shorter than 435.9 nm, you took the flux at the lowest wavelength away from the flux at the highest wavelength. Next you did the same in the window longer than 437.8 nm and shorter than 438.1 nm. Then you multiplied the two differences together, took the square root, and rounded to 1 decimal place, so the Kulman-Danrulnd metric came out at 0.6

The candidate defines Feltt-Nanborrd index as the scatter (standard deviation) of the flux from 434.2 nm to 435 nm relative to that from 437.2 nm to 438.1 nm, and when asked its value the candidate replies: 0.51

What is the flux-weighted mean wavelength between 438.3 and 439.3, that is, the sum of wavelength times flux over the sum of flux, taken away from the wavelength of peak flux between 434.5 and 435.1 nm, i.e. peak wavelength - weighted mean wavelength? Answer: -4.07 nm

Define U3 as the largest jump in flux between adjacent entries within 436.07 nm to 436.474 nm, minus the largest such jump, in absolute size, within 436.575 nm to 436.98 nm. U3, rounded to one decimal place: 2.3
